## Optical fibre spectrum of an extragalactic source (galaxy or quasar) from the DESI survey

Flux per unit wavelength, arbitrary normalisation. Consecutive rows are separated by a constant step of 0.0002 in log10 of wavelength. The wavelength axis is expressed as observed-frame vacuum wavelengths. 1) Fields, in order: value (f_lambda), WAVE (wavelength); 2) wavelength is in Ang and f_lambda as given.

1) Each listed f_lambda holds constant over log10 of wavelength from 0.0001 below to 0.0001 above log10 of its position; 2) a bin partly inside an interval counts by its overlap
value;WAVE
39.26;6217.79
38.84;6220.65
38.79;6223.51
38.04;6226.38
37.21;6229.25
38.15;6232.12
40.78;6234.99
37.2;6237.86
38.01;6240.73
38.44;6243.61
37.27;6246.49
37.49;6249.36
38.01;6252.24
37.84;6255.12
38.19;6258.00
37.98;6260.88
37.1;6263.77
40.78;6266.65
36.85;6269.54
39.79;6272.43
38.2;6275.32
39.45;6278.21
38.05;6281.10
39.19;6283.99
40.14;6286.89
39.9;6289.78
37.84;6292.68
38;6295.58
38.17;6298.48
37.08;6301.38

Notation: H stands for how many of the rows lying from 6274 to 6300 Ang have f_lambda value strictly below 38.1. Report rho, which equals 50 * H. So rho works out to 150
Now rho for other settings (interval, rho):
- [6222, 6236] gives 100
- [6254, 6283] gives 250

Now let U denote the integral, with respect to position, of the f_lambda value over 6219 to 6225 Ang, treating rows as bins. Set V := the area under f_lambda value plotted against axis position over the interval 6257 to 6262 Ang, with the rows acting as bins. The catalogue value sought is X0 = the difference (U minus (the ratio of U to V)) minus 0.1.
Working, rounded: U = 233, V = 191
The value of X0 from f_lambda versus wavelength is 232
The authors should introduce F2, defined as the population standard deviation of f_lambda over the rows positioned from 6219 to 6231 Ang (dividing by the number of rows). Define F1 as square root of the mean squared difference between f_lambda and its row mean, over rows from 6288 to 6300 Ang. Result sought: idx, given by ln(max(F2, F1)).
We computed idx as -0.2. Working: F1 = 0.8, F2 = 0.7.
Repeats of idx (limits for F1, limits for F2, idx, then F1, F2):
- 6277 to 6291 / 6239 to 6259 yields -0.3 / 0.7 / 0.4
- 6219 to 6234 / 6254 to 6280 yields 0.2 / 0.6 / 1.2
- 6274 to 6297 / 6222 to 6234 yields -0.1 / 0.9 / 0.6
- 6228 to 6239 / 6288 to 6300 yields 0.4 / 1.5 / 0.8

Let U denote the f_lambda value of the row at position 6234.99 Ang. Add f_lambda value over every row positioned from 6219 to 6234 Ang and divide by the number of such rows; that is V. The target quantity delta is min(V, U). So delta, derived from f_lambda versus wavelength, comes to 38.2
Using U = 40.78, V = 38.21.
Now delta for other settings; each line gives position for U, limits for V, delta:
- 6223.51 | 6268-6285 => 38.6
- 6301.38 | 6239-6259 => 37.1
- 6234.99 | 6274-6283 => 38.6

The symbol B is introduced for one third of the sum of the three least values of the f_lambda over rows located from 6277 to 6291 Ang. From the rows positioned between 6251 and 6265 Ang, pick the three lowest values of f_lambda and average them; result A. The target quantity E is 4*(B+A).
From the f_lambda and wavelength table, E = 306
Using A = 37.6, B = 38.9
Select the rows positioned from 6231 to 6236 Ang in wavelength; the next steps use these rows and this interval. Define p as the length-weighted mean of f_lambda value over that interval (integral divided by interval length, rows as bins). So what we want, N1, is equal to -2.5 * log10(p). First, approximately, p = 39.4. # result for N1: -3.99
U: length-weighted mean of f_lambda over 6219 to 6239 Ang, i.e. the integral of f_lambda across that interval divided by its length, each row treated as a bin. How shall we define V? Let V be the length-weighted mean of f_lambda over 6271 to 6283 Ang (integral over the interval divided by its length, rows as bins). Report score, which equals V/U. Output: 1.011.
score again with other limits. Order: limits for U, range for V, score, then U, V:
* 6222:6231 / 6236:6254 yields 0.995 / 38.0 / 37.8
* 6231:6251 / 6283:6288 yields 1.038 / 38.2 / 39.6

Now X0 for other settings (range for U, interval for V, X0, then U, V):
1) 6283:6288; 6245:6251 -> 197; 198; 225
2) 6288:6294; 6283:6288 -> 233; 234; 198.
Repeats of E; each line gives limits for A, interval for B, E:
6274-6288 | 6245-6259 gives 304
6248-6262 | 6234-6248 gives 301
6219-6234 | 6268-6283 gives 302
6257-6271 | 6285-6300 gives 301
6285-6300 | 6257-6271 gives 301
